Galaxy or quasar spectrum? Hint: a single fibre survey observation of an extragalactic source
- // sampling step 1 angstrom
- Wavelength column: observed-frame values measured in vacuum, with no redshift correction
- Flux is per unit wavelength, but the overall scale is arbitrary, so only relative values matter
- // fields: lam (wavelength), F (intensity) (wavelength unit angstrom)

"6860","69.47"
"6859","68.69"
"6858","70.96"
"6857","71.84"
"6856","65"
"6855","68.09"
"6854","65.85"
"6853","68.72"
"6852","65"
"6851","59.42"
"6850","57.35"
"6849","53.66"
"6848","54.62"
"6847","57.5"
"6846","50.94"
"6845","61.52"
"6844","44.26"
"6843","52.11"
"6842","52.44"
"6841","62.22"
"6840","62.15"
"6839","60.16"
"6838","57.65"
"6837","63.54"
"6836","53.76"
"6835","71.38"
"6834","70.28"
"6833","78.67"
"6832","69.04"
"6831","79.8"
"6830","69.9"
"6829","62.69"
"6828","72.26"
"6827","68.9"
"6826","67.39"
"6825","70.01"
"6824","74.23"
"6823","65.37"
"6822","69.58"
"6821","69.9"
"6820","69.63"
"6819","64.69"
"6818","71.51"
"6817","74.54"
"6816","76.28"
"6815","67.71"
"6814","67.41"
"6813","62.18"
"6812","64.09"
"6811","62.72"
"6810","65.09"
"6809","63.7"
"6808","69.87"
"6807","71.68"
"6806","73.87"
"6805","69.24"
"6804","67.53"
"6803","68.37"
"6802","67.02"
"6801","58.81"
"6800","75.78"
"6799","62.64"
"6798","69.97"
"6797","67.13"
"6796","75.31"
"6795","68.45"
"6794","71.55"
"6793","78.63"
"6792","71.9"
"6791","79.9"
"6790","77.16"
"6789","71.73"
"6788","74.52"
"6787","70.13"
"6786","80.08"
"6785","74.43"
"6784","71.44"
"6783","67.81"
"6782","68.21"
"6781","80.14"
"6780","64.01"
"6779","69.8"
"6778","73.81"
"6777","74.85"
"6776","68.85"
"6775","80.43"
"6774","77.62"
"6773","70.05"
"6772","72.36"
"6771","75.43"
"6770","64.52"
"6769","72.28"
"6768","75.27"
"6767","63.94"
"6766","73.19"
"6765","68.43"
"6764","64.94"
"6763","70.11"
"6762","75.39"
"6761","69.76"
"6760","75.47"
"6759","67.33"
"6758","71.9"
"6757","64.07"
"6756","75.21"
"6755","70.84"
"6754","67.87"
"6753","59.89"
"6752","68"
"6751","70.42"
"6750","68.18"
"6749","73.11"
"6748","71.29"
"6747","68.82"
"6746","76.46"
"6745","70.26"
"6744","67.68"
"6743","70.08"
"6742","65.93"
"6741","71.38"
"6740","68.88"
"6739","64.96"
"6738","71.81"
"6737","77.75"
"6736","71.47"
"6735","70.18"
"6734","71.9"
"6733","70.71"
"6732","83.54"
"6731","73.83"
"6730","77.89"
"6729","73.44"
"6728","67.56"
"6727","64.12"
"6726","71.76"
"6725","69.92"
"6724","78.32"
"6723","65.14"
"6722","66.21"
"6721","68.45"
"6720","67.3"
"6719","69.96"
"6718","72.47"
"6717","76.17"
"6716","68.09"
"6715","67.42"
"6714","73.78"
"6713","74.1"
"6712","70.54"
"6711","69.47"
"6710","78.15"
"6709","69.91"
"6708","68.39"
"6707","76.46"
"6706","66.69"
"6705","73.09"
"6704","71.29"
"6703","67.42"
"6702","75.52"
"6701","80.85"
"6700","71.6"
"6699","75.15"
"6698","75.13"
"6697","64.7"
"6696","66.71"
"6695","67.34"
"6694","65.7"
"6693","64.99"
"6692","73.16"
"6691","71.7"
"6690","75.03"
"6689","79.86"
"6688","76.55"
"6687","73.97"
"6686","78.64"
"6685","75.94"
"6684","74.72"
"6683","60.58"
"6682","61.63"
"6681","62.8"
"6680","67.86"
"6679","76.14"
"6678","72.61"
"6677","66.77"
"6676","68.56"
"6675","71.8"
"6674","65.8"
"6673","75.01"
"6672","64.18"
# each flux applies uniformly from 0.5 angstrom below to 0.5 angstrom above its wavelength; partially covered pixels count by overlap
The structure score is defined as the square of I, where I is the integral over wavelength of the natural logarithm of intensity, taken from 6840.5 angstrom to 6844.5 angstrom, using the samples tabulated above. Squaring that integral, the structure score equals 251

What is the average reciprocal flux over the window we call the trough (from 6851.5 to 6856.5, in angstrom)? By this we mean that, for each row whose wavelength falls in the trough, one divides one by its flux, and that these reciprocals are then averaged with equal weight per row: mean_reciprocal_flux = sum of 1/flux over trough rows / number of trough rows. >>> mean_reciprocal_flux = 0.0150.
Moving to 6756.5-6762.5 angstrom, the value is 0.0142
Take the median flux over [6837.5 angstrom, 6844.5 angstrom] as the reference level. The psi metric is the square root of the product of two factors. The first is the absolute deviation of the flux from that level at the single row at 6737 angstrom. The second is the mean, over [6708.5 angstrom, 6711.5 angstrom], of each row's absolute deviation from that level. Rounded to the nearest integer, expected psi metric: 17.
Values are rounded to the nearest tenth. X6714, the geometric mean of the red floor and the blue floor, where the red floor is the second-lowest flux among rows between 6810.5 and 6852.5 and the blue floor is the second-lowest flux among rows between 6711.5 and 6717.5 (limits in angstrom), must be 58.9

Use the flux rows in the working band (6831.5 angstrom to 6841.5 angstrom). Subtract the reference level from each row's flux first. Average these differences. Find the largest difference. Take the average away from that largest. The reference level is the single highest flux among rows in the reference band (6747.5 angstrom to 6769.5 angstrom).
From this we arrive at 14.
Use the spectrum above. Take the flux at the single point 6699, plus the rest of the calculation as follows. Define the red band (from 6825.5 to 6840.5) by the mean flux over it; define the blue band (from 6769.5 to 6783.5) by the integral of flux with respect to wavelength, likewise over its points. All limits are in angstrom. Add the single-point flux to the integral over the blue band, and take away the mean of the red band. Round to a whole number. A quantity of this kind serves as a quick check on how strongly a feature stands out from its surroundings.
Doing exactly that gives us 1016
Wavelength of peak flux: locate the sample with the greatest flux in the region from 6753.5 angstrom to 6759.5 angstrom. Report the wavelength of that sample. 6756 angstrom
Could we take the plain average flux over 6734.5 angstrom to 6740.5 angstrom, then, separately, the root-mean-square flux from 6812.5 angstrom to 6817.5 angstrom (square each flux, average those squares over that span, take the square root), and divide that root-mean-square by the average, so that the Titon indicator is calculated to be 0.99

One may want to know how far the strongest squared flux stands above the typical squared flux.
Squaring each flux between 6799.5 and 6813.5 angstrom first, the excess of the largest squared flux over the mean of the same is 1214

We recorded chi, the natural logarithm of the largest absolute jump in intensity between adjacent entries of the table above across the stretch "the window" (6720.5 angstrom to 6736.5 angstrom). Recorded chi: 2.58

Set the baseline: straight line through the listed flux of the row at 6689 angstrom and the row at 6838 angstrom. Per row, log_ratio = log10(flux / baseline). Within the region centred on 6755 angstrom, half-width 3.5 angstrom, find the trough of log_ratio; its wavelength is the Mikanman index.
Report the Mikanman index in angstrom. 6753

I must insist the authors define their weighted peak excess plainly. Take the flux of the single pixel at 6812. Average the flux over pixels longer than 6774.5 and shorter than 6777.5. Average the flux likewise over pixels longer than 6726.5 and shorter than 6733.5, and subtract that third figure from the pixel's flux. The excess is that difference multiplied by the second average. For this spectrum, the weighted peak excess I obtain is -667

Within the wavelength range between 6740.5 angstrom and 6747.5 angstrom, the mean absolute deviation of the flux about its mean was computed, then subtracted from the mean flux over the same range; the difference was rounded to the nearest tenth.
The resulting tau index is 67.8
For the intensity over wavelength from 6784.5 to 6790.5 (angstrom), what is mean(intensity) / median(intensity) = 1.00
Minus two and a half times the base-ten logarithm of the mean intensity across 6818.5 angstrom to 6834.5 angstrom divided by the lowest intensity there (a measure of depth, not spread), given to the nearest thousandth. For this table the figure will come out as -0.122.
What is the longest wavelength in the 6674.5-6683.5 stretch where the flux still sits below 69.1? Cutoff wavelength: 6683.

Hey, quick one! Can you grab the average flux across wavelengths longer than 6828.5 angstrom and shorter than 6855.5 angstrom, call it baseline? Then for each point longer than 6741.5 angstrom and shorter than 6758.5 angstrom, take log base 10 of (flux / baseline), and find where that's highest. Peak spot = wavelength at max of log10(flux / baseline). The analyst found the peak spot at 6746 angstrom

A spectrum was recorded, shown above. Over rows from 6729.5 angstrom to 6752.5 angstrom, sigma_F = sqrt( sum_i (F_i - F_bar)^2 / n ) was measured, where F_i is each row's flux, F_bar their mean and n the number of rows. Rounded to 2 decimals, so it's 4.12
